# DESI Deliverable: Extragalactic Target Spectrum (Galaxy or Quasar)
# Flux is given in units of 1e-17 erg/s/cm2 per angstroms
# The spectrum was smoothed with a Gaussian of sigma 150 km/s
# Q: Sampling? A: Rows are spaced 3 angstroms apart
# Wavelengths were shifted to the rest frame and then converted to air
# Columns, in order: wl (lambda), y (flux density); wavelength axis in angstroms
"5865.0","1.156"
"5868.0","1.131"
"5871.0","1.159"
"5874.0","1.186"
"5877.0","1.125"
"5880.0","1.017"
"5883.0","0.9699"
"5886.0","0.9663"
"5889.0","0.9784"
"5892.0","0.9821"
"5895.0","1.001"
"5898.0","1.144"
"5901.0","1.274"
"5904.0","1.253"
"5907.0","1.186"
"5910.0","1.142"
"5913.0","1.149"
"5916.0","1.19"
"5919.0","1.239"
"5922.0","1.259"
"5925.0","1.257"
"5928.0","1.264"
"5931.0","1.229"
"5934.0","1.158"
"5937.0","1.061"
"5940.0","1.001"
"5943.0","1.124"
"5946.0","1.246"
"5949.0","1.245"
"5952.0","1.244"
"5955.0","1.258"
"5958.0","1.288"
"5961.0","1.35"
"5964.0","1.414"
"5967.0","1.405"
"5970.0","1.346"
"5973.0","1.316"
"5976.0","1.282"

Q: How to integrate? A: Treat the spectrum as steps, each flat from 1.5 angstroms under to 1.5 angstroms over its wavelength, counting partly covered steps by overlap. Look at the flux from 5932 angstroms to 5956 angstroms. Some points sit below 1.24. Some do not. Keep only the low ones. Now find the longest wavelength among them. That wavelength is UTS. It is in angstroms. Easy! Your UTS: 5943.0 angstroms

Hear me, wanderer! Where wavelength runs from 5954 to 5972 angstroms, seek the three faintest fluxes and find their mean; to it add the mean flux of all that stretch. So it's 2.64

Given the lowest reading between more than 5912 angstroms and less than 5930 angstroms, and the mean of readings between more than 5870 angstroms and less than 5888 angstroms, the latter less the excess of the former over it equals 1.0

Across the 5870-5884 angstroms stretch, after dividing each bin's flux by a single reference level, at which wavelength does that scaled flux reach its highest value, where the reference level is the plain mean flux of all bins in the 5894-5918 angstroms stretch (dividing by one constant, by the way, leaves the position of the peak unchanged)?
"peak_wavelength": 5874.0 angstroms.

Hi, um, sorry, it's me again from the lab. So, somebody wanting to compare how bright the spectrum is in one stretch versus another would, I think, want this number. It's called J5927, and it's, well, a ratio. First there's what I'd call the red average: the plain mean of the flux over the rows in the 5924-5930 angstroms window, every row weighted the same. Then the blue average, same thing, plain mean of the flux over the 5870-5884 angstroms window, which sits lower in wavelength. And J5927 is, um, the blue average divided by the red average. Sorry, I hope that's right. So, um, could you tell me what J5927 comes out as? 0.87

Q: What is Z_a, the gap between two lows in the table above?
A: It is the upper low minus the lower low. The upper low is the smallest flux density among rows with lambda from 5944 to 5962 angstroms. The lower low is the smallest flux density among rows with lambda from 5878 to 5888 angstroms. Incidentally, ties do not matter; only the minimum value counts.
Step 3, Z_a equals 0.28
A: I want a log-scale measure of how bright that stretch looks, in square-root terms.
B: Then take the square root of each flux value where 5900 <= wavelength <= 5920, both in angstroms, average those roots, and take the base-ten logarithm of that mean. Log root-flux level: 0.040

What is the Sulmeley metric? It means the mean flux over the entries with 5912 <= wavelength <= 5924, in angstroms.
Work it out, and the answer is 1.21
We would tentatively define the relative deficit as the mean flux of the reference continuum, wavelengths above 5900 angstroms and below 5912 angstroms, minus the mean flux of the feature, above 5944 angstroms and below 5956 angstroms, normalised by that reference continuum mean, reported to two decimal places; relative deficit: -0.03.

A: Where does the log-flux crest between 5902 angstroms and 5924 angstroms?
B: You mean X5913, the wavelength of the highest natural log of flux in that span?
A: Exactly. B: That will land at 5922.0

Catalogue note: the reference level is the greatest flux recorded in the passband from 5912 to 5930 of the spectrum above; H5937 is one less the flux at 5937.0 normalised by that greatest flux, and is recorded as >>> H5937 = 0.16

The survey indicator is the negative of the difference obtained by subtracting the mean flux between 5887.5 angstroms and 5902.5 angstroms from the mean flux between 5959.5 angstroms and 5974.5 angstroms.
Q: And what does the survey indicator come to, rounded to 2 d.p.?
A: -0.29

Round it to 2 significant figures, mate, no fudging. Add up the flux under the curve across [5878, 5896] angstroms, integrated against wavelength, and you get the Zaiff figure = 18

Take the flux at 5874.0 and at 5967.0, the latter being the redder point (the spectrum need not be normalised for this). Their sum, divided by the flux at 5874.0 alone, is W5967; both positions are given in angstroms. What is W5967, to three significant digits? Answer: 2.18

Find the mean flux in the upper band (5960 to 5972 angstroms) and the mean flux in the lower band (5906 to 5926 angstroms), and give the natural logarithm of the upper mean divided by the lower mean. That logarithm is 0.14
